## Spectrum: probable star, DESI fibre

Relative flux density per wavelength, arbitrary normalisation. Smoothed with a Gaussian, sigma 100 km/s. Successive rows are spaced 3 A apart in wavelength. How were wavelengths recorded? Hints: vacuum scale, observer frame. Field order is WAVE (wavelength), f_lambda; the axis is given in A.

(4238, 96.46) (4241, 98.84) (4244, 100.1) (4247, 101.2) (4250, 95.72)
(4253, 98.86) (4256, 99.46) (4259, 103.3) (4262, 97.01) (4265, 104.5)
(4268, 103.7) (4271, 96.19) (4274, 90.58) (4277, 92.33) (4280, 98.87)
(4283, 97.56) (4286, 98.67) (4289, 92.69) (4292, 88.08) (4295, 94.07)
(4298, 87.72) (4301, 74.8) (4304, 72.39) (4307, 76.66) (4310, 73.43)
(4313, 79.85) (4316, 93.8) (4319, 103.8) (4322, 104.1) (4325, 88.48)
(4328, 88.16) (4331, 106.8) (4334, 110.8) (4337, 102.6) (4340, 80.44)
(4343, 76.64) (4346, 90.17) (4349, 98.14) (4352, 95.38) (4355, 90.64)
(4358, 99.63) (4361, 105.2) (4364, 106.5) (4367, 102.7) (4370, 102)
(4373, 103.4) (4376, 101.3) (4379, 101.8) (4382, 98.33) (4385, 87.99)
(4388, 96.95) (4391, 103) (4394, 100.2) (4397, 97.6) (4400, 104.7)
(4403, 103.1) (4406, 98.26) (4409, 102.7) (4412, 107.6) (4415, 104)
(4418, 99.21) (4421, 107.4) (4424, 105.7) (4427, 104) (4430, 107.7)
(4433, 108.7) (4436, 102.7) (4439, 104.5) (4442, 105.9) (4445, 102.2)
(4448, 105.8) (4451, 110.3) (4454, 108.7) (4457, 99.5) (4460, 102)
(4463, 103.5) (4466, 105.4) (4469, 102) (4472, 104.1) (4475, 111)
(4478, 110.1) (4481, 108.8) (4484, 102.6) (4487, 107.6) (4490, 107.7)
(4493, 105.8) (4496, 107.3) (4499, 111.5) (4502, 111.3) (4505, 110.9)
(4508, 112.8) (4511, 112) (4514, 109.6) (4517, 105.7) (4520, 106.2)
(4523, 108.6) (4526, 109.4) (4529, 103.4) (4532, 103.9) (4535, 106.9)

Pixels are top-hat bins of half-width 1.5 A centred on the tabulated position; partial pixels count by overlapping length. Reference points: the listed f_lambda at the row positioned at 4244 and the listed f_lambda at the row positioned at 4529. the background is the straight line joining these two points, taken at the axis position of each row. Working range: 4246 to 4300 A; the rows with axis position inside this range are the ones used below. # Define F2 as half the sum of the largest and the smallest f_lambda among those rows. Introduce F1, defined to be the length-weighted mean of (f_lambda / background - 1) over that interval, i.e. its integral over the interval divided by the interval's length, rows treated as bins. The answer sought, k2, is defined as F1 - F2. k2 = -96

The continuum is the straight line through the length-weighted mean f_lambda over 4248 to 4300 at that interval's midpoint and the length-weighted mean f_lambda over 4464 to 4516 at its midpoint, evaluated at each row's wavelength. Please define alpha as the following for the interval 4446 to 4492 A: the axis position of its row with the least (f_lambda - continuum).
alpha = 4457 A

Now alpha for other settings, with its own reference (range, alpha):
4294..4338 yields 4304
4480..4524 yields 4484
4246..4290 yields 4274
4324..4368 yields 4343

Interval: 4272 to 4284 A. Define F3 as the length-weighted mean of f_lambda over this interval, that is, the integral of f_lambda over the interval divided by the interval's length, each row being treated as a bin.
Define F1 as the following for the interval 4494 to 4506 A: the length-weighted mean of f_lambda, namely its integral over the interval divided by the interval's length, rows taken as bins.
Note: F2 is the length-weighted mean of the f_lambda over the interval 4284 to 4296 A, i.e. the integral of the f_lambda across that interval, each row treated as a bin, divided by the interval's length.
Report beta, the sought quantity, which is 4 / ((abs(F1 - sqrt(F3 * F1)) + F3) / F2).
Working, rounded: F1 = 110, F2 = 94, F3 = 95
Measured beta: 3.6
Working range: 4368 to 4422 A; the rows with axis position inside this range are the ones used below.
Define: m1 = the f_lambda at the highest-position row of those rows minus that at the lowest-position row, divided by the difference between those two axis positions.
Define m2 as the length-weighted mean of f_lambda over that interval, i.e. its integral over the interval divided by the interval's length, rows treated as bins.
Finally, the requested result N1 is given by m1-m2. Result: -101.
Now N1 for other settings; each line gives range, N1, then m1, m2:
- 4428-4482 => -106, 0.02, 106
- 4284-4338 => -91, 0.08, 91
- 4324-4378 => -97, 0.25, 97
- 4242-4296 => -98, -0.12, 97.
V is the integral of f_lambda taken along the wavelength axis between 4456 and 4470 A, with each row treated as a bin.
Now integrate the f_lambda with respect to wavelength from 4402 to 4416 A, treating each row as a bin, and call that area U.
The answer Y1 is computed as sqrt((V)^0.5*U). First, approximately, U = 1443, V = 1436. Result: 234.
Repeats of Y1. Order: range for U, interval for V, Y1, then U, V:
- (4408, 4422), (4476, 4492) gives 246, 1458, 1719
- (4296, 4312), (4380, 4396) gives 221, 1242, 1559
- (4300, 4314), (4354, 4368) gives 199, 1054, 1417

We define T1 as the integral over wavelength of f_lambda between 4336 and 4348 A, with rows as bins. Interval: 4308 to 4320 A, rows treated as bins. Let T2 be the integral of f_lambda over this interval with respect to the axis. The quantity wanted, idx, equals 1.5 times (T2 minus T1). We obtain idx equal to -12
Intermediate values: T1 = 1047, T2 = 1039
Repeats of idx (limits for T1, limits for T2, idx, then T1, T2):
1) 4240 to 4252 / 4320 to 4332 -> -40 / 1188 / 1161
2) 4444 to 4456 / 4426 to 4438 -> -15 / 1280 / 1270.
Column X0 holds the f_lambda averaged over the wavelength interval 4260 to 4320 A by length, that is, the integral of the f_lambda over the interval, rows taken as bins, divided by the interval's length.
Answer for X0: 91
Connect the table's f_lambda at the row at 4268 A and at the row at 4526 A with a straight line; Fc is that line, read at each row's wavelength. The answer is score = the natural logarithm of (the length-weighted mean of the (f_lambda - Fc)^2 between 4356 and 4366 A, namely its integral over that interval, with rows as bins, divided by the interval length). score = 3.13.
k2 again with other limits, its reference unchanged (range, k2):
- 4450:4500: -105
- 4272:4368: -92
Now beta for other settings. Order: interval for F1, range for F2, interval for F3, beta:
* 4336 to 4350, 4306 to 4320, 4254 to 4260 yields 3.2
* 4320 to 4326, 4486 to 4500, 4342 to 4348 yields 4.7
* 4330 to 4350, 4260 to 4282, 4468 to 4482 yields 3.4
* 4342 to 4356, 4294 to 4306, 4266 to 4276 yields 3.3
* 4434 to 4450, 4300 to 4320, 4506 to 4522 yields 2.9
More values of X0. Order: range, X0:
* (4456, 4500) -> 106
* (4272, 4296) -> 94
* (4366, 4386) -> 100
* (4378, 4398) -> 98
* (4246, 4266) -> 100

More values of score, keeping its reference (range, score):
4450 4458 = 3.19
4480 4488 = 2.58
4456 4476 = 3.31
